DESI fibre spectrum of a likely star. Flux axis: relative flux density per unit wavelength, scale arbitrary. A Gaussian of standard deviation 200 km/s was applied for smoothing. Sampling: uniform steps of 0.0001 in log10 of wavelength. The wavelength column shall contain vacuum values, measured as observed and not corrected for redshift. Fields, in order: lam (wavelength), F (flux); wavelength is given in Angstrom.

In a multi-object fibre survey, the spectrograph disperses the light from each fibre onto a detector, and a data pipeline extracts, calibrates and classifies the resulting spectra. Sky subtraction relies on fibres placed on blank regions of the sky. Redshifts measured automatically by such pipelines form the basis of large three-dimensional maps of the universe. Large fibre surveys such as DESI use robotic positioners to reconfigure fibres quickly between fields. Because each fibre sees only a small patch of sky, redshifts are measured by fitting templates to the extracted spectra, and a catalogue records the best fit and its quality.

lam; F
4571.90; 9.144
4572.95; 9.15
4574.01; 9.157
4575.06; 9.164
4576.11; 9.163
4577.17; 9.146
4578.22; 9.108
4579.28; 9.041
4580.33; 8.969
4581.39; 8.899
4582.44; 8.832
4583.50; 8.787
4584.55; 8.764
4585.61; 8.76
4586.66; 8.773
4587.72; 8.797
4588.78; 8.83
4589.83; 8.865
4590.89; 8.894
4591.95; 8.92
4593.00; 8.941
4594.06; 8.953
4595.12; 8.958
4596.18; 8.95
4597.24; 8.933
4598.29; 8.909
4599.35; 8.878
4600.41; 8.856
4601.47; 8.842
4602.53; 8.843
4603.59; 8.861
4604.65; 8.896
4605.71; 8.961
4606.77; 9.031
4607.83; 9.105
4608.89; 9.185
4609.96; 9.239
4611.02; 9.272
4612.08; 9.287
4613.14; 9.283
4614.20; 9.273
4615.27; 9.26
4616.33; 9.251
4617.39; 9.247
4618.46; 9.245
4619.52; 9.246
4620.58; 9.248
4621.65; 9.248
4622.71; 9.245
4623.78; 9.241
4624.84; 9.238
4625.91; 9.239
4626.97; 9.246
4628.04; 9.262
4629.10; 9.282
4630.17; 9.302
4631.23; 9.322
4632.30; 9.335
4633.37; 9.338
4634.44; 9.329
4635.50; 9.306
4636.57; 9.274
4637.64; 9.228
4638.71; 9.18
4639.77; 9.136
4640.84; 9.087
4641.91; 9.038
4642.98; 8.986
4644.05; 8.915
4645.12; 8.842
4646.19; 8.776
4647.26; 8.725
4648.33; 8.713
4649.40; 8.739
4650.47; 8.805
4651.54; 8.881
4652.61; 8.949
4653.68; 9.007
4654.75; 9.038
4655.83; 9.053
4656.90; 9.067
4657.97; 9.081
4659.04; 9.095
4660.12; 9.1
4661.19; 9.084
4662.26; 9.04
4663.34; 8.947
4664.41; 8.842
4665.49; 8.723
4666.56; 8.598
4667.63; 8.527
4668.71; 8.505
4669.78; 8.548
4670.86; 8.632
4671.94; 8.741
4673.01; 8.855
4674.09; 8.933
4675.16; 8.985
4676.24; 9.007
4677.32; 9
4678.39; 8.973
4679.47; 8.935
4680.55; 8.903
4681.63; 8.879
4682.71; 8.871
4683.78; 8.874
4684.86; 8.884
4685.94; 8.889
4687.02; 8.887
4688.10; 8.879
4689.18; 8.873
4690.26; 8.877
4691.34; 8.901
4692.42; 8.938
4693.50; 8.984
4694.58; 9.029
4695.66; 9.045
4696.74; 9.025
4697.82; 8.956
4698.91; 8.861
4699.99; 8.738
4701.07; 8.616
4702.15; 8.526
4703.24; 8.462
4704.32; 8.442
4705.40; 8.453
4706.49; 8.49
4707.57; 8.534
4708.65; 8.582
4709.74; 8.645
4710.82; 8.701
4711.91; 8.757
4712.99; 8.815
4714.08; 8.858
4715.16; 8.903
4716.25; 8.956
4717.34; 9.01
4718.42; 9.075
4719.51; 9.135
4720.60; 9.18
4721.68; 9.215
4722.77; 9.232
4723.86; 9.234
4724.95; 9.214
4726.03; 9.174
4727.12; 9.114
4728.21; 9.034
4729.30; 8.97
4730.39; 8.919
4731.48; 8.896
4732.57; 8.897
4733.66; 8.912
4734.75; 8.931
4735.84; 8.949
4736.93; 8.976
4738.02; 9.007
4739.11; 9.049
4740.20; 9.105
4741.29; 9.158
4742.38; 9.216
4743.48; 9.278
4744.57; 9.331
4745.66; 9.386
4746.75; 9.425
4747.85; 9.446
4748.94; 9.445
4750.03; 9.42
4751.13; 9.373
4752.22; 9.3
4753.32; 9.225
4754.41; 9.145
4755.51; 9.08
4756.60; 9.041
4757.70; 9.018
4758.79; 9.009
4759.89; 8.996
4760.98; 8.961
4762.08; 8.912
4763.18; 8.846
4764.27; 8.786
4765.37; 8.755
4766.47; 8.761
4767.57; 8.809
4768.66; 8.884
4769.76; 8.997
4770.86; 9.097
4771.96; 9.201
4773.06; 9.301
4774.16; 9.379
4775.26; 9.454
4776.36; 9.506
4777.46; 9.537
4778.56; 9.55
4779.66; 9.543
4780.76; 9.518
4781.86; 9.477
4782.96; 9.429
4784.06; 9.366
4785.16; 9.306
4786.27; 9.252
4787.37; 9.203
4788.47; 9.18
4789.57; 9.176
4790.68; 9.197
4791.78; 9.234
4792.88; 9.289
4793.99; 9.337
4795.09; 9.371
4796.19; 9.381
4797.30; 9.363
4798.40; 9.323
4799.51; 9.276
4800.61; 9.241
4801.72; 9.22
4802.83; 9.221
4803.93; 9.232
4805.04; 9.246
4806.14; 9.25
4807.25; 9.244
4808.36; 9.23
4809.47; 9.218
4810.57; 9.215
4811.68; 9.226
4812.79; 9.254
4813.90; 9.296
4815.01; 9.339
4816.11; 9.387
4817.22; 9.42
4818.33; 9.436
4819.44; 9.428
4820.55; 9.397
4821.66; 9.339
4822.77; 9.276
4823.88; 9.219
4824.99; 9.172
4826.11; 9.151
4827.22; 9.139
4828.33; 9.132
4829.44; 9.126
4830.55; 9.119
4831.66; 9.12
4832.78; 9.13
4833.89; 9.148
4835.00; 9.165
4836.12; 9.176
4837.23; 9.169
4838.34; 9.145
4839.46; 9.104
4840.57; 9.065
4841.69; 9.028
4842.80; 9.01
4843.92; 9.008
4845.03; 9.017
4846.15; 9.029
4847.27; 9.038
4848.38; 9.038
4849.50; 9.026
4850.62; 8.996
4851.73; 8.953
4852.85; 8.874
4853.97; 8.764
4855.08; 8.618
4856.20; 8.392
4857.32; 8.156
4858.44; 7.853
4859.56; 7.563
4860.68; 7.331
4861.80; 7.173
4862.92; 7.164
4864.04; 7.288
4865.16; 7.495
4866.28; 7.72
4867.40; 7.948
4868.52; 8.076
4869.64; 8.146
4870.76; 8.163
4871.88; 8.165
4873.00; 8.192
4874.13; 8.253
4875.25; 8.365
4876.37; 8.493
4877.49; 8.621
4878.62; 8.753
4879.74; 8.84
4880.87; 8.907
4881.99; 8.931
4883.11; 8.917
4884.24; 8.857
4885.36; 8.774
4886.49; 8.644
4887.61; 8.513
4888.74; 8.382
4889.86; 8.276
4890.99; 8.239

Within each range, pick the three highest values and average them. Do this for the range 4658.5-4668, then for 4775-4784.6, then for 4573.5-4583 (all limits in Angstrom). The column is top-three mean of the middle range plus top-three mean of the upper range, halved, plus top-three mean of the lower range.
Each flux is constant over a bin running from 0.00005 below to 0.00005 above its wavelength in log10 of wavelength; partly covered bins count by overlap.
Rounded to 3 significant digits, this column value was 18.5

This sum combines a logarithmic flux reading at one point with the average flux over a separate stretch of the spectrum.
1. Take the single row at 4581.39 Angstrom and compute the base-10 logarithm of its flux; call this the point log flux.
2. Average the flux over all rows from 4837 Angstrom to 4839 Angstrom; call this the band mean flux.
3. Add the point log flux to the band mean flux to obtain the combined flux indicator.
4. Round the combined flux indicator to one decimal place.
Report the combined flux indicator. 10.1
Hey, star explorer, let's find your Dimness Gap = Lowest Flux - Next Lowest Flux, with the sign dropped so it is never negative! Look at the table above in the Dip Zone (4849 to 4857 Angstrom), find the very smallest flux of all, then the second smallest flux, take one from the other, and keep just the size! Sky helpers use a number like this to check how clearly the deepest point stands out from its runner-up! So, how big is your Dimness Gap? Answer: 0.23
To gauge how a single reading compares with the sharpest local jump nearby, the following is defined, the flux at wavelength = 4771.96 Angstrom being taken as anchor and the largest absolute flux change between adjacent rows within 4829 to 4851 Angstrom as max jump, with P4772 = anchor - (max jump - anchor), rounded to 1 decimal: 18.4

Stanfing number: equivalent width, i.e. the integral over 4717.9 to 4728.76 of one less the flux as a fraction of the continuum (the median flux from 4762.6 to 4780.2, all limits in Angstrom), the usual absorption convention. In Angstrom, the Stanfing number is 0.0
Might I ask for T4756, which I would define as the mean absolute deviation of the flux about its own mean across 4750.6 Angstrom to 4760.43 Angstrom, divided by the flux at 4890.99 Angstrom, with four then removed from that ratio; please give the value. -3.99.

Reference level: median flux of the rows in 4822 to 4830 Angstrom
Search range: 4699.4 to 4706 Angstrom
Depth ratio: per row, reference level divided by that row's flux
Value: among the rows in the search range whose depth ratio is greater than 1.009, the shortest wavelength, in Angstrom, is 4699.99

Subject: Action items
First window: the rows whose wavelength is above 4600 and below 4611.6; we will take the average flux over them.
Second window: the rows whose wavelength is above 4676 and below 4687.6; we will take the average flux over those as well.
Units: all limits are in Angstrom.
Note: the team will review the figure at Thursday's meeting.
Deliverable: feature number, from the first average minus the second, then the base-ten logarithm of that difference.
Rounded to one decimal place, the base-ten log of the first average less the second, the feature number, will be -1.0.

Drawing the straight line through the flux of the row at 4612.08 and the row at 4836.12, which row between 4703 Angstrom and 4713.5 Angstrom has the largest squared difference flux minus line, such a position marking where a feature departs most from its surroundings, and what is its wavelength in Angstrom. 4704.32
